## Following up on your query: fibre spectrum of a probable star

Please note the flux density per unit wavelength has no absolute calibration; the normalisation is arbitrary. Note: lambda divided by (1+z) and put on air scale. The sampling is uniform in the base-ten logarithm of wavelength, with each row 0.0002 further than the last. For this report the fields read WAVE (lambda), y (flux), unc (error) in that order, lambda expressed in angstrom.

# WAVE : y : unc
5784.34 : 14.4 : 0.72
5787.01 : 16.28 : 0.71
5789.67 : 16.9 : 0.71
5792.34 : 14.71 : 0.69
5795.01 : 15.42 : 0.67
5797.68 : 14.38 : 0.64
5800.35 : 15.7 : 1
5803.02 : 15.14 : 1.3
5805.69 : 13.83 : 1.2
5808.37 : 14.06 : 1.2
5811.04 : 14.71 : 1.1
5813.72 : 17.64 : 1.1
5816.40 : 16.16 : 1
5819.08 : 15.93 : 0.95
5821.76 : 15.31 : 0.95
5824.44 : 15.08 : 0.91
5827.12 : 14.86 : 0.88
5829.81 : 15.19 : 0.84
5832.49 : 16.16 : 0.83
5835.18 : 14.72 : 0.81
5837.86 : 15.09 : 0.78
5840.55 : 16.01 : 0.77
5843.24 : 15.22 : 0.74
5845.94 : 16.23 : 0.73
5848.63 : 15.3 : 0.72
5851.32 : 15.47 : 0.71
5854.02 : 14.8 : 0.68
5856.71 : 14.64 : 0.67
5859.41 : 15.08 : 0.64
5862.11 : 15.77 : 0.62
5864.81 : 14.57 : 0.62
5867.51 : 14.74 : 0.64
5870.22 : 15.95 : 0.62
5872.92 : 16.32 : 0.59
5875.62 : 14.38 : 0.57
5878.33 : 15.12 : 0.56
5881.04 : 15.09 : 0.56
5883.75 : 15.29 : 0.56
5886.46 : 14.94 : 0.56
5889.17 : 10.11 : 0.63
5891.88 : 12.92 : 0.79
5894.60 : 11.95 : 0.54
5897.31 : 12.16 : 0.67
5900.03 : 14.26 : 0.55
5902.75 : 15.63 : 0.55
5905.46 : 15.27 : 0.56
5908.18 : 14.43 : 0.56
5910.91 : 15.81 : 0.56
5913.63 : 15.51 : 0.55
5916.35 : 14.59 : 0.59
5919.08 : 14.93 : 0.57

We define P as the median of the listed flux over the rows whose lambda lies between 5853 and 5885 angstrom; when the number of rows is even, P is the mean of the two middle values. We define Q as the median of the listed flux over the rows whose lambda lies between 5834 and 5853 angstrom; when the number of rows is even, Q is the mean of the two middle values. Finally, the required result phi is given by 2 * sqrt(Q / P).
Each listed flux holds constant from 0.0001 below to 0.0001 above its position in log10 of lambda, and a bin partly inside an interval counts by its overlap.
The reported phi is 2.01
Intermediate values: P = 15.1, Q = 15.3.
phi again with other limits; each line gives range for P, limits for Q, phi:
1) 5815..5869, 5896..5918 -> 1.98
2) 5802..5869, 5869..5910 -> 1.99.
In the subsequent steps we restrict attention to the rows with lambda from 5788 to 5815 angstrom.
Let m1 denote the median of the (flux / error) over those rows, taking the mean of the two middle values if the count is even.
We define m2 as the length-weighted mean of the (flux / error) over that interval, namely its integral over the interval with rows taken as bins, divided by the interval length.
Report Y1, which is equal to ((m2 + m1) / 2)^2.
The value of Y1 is 272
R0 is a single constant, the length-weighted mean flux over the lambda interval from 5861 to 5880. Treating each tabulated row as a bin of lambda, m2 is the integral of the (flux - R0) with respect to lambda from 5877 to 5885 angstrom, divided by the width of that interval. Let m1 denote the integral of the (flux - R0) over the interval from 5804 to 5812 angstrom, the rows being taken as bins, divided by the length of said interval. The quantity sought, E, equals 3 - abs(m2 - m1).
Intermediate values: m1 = -1.0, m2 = -0.1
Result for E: 2.1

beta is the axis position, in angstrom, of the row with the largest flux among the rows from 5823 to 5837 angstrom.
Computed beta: 5832.49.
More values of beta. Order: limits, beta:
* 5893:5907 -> 5902.75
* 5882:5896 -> 5883.75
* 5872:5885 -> 5872.92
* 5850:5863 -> 5862.11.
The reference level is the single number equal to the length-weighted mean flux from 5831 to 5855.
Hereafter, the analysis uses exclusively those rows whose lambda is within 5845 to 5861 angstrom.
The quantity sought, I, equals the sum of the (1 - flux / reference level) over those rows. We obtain 0.08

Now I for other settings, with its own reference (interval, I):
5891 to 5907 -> 0.68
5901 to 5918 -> 0.10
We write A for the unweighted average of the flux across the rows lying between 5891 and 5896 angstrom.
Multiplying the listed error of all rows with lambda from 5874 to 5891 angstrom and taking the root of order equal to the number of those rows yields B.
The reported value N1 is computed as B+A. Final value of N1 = 13.0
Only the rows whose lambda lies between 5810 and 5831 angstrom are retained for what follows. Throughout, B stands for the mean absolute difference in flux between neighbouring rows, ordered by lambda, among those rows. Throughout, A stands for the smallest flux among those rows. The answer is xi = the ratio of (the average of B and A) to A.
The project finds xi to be 0.529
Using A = 14.71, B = 0.86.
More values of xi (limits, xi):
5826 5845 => 0.527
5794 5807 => 0.538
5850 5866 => 0.522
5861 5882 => 0.528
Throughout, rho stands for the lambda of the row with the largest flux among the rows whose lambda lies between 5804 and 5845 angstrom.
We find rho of 5813.72 angstrom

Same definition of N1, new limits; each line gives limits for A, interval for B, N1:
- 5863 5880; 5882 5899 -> 15.8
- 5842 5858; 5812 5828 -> 16.2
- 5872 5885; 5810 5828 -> 16.2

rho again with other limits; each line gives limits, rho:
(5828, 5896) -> 5872.92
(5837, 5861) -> 5845.94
